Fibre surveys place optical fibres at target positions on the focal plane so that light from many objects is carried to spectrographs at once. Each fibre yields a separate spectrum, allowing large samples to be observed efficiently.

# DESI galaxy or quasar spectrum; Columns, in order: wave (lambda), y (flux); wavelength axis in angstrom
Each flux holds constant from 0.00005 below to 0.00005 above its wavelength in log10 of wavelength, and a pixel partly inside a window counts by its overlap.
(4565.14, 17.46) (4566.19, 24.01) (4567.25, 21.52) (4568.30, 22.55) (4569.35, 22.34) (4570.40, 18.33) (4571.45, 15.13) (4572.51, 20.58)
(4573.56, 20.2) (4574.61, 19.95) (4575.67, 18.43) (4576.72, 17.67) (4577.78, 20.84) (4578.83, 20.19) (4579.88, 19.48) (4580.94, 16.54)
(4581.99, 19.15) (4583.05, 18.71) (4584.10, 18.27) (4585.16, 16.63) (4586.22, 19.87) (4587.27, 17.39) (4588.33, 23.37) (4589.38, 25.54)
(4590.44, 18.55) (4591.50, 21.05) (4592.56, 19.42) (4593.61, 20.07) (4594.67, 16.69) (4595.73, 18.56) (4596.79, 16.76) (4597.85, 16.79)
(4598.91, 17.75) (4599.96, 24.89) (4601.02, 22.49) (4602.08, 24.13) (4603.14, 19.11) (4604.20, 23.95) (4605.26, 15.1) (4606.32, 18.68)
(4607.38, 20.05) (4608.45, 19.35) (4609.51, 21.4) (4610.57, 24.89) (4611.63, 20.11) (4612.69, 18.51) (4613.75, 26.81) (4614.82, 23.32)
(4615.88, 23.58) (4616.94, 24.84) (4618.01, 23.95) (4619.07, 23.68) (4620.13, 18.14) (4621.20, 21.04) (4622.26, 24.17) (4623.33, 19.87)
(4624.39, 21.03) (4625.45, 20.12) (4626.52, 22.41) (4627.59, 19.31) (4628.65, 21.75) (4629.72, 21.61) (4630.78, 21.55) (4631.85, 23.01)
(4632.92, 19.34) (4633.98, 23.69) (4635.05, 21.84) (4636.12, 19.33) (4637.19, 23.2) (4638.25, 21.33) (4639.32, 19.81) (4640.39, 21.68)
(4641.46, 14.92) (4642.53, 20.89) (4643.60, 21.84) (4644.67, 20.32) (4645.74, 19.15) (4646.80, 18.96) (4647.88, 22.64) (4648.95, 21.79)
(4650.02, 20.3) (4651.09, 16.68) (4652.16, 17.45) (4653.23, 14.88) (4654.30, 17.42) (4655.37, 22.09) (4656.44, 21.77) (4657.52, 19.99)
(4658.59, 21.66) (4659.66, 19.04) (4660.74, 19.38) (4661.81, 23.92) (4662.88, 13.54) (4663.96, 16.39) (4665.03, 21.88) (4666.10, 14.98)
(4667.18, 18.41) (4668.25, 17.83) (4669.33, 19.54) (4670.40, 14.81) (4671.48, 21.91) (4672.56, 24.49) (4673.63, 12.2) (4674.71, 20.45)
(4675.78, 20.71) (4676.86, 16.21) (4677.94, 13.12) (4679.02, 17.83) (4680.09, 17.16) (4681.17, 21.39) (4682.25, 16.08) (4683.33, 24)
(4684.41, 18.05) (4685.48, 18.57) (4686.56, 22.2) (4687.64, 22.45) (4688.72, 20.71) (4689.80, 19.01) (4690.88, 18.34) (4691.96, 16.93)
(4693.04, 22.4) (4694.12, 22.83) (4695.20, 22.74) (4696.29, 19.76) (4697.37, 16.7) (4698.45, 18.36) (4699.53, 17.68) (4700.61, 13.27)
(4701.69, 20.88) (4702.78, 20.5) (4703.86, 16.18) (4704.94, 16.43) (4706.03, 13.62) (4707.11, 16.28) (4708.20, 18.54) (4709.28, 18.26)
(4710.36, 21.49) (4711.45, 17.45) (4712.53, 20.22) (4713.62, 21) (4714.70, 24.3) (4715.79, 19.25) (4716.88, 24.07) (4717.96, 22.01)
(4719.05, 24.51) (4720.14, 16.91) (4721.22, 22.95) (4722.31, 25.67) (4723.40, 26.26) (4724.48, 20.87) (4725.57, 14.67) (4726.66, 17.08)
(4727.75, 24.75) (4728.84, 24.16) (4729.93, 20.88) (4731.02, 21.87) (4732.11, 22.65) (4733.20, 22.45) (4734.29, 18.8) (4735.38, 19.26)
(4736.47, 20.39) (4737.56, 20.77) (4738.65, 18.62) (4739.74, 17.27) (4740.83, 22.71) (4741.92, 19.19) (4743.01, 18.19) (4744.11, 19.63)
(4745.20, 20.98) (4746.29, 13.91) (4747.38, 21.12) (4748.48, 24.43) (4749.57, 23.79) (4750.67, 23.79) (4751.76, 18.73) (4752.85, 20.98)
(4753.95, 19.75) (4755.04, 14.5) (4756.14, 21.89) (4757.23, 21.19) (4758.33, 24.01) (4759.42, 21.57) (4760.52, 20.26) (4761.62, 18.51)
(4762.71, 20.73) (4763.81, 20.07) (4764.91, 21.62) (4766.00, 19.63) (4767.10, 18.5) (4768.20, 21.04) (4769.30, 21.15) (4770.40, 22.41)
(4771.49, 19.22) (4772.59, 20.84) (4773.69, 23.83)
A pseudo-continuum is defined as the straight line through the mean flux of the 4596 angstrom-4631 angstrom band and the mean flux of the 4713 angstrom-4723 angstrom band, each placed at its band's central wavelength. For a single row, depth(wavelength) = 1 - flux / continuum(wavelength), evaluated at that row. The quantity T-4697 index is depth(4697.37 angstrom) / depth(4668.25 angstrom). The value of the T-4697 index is 1.3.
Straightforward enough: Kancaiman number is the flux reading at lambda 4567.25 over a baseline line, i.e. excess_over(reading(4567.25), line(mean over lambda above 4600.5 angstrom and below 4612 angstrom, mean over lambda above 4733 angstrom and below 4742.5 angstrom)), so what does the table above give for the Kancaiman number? 0.4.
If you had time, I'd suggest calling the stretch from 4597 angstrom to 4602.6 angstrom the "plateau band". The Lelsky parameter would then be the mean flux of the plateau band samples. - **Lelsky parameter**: 21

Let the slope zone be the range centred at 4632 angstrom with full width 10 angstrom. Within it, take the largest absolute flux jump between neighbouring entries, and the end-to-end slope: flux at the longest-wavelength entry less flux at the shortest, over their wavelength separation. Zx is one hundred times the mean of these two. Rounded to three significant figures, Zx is 218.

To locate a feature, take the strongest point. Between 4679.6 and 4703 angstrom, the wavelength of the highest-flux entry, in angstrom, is 4683.33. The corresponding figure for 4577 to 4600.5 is 4589.38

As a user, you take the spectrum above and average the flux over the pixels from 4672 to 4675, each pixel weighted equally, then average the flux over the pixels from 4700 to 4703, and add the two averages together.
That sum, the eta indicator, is 37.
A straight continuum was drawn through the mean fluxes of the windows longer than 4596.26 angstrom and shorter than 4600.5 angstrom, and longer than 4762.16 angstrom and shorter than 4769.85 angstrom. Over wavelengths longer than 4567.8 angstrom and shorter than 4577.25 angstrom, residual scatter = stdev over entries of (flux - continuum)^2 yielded 6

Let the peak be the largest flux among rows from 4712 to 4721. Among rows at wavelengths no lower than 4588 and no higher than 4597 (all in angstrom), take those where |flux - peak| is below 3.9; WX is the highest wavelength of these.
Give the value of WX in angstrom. 4591.50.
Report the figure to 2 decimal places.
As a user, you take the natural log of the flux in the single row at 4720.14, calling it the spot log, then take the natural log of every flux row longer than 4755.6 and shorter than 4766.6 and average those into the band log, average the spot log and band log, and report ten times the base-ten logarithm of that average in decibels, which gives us 4.67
